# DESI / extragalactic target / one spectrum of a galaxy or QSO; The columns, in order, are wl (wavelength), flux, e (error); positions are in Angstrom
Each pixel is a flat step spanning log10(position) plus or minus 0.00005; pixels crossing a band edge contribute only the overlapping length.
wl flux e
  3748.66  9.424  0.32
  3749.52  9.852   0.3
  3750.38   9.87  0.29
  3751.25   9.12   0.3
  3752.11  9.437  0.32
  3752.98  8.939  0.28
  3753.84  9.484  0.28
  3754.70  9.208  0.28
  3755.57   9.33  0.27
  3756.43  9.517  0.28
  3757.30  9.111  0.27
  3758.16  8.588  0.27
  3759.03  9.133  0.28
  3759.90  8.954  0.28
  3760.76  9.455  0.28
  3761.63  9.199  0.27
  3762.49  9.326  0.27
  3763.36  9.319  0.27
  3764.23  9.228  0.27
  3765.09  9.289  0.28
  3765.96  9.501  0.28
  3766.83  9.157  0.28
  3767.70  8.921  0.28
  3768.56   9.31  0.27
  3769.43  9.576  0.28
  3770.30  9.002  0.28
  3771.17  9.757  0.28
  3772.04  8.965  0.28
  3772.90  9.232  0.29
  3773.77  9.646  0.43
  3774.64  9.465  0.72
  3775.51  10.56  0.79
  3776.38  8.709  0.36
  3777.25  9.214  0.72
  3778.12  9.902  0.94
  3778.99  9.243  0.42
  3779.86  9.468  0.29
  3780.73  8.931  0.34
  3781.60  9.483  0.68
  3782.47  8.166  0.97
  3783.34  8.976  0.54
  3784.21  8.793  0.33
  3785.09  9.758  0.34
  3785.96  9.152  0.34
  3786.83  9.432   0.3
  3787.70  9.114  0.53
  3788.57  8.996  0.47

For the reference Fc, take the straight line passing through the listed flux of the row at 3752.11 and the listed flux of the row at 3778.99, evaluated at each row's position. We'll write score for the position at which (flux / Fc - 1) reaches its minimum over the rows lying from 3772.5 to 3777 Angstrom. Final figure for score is 3776.38 Angstrom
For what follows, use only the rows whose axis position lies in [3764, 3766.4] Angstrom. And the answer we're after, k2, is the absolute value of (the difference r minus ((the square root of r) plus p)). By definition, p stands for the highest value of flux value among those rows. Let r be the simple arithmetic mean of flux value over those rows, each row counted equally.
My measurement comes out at 3.22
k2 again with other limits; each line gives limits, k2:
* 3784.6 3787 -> 3.38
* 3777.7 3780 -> 3.45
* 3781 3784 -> 3.59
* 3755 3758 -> 3.25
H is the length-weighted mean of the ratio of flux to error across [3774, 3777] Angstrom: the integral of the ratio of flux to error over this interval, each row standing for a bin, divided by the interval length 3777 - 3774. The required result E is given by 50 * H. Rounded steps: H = 17.0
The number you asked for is 851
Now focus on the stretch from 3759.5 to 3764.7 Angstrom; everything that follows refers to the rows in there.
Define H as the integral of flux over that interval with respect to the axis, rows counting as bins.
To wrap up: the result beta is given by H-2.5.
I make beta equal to 45.7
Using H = 48.2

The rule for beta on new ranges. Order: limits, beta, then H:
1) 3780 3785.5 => 47.2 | 49.7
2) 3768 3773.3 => 46.9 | 49.4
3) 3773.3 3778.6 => 48.2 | 50.7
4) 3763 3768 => 43.7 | 46.2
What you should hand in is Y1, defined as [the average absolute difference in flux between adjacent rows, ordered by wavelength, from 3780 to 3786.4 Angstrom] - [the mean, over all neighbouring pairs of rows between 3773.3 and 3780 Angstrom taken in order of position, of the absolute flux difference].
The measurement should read 0.00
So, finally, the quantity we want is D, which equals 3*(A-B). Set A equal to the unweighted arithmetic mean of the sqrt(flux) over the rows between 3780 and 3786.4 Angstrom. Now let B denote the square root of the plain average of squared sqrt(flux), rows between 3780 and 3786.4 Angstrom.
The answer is -0.0031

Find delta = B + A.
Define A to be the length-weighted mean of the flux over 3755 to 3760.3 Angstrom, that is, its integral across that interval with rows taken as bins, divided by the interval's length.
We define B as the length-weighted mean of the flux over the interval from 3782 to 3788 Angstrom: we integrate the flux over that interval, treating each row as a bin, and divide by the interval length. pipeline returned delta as 18.2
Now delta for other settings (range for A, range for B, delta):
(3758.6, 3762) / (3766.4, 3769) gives 18.3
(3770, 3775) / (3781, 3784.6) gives 18.2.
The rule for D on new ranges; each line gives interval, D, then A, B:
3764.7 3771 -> -0.0007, 3.04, 3.042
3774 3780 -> -0.0037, 3.08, 3.084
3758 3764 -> -0.0010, 3.02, 3.023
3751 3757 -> -0.0005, 3.05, 3.048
